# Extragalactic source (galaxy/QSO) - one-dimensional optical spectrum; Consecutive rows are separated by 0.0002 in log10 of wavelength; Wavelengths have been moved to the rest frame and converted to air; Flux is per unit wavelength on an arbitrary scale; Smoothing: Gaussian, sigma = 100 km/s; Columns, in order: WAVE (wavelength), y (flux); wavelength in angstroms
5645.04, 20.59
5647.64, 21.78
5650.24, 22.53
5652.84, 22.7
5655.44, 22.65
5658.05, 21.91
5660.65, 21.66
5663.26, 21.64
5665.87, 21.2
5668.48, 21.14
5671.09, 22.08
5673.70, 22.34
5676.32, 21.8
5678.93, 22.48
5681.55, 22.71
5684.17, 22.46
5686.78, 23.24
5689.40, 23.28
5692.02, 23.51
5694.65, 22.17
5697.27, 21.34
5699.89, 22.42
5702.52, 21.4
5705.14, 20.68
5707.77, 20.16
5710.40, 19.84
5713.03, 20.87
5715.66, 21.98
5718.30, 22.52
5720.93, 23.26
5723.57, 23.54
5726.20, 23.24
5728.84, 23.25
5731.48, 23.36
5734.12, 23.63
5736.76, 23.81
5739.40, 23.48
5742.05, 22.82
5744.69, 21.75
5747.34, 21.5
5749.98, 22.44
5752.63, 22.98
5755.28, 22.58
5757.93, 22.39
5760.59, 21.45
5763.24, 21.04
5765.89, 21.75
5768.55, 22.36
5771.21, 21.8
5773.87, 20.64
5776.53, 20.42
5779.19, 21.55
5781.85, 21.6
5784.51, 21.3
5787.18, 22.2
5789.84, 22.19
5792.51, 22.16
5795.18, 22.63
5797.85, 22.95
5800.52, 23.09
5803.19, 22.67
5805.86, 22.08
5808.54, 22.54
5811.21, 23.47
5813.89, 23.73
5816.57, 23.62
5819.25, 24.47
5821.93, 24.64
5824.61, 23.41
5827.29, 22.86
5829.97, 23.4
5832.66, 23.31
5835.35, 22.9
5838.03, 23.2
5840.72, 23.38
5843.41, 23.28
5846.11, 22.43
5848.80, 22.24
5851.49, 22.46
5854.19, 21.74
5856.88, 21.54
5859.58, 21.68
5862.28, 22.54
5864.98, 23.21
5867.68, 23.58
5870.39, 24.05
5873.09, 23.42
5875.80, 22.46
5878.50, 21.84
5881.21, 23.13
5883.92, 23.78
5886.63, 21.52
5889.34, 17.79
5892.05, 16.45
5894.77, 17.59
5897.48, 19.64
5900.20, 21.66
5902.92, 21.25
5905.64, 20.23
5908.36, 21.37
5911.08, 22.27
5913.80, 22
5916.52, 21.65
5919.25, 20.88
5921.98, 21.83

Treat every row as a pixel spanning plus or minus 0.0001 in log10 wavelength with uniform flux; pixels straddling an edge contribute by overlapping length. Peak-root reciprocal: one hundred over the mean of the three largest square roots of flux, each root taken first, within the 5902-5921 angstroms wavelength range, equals 21.3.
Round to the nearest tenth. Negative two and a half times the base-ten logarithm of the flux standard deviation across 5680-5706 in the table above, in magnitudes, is 0.1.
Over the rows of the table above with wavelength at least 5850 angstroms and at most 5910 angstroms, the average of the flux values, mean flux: 21.5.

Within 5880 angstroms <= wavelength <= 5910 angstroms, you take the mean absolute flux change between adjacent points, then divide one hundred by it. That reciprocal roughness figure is 63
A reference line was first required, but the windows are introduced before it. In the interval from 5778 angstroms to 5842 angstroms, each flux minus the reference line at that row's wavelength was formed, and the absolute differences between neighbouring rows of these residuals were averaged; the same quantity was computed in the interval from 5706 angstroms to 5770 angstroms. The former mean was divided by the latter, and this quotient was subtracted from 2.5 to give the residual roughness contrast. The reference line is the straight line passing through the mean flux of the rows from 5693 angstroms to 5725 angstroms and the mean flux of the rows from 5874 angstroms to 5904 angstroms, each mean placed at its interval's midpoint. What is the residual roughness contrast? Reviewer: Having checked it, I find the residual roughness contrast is 1.7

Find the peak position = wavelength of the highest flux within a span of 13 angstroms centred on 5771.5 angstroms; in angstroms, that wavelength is 5768.55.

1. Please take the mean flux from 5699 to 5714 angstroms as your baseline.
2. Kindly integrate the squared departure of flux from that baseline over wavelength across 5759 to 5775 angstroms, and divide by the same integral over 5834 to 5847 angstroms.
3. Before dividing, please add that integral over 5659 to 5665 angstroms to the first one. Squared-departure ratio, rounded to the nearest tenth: 0.2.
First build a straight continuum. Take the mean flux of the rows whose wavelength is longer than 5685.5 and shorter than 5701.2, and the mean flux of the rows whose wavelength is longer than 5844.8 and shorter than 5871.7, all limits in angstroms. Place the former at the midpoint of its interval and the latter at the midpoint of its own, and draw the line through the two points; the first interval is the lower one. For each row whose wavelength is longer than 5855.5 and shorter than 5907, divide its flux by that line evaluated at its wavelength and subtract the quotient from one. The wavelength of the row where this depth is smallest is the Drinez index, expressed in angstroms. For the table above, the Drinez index 5870.39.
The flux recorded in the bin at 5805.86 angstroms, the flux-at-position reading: 22.08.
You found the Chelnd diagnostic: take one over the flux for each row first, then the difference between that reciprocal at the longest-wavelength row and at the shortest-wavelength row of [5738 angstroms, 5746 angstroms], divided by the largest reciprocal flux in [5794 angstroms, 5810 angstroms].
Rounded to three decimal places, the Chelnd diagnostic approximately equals 0.075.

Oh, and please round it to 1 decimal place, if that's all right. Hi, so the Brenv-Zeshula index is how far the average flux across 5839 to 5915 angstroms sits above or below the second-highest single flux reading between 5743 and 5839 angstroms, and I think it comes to -2.7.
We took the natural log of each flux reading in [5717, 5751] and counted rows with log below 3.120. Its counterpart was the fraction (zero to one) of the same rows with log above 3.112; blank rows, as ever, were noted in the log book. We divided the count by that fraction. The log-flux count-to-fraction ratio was 5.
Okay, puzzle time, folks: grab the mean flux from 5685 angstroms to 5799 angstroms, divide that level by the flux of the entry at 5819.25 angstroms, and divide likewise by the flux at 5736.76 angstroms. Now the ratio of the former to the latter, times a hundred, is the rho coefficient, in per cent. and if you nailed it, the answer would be 97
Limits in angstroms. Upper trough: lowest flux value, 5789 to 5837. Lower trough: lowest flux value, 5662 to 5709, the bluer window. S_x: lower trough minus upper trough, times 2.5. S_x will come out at -4.8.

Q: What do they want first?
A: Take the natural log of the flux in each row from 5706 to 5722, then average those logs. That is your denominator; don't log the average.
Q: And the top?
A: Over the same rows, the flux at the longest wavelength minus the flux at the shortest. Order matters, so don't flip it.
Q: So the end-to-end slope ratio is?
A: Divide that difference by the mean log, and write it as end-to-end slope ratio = 1.0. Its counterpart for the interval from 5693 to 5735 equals 0.5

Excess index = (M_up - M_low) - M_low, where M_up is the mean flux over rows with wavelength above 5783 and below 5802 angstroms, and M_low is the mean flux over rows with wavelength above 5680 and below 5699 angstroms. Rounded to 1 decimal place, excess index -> -23.0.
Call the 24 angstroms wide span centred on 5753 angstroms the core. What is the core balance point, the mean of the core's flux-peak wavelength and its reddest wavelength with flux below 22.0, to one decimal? 5757.9 angstroms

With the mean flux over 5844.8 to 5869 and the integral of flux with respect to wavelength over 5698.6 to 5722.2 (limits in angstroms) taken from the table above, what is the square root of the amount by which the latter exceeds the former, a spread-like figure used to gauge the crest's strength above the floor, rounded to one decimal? 22.0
